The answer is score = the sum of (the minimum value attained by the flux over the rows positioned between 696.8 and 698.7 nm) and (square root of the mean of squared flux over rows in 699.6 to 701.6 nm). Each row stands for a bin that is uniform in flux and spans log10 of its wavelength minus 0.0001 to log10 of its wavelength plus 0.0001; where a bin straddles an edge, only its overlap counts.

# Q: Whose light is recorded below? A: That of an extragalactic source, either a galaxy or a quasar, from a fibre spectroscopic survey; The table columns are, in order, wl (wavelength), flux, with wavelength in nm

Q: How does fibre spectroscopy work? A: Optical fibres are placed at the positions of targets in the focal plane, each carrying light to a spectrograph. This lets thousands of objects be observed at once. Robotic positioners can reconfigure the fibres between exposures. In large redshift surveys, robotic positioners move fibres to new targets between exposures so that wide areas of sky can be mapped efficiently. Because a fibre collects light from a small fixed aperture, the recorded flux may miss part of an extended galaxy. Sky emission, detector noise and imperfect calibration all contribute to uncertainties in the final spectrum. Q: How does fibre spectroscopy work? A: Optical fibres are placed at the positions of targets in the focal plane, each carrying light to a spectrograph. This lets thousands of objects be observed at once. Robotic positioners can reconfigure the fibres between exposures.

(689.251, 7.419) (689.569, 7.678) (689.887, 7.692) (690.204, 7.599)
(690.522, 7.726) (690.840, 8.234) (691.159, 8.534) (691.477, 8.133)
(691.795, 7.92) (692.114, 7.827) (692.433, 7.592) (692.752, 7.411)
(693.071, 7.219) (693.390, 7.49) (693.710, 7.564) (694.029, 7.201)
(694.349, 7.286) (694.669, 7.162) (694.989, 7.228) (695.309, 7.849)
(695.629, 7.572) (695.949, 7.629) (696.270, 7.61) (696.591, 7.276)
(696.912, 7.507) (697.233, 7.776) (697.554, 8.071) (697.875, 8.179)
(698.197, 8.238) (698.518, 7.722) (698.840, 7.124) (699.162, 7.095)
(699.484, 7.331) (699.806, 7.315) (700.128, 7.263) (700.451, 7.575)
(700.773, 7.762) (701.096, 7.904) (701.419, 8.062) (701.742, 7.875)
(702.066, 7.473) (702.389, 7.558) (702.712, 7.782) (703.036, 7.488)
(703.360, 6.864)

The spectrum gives 15.2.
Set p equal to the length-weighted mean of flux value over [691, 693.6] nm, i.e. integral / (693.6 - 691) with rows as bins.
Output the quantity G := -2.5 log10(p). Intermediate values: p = 7.76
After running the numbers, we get -2.22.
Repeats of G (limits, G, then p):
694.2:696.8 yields -2.18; 7.45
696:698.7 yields -2.23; 7.78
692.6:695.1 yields -2.16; 7.32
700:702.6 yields -2.22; 7.69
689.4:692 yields -2.25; 7.93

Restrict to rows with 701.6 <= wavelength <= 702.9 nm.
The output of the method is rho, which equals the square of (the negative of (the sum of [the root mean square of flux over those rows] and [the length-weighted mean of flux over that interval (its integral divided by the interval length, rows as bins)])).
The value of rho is 235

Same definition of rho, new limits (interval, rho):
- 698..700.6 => 223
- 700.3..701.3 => 241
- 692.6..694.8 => 215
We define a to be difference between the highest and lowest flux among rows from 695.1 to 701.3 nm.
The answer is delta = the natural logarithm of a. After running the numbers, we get 0.1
